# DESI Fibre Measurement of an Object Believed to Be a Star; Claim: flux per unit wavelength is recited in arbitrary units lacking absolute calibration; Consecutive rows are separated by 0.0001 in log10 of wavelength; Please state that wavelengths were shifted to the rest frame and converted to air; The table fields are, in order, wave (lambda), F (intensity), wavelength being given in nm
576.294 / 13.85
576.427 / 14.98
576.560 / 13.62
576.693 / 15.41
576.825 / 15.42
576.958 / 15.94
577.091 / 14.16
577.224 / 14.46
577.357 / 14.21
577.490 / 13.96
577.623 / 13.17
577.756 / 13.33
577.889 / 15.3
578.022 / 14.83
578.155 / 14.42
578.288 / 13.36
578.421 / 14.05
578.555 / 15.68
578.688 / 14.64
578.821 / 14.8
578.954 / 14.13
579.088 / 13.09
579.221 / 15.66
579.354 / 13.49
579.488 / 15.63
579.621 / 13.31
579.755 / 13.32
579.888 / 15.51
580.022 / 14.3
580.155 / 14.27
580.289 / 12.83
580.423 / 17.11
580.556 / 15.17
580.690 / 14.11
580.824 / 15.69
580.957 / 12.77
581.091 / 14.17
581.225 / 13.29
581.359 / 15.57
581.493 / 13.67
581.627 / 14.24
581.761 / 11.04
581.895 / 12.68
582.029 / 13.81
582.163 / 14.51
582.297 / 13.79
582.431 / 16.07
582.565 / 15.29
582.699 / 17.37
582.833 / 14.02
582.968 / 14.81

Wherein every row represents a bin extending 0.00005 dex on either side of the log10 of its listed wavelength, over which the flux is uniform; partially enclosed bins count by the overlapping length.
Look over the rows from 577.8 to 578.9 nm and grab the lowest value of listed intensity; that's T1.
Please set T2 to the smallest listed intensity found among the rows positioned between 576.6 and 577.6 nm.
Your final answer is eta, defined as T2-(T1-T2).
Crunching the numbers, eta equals 14.6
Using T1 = 13.36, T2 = 13.96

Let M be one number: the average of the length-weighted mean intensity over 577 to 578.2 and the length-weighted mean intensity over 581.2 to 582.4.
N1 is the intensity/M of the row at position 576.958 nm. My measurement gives 1.14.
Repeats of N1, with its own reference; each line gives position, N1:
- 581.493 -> 0.98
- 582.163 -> 1.04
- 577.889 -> 1.10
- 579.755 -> 0.95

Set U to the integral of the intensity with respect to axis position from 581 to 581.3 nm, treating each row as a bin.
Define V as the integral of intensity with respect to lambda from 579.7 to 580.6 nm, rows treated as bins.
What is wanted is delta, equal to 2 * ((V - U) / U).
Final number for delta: 4.4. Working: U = 4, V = 13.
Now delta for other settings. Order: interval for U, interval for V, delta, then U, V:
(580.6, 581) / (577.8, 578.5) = 1.5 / 6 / 10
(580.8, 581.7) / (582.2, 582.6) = -1.1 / 13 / 6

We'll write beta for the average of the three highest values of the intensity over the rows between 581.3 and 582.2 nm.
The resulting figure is 14.8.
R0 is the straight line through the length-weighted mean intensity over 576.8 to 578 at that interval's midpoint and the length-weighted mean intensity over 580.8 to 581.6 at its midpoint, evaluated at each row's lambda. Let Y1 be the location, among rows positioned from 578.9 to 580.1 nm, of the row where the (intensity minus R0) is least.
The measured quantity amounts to 579.088 nm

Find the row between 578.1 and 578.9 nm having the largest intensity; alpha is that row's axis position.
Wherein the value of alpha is 578.555 nm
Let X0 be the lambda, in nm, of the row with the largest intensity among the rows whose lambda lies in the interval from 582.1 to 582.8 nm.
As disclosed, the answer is 582.699 nm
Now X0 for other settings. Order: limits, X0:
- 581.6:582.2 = 582.163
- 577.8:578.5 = 577.889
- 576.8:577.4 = 576.958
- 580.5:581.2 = 580.824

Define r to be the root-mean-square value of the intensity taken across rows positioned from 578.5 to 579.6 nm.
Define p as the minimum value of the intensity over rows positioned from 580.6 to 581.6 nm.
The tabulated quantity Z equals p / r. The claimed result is 0.87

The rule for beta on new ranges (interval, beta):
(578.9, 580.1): 15.6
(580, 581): 16.0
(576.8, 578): 15.6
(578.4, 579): 15.0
